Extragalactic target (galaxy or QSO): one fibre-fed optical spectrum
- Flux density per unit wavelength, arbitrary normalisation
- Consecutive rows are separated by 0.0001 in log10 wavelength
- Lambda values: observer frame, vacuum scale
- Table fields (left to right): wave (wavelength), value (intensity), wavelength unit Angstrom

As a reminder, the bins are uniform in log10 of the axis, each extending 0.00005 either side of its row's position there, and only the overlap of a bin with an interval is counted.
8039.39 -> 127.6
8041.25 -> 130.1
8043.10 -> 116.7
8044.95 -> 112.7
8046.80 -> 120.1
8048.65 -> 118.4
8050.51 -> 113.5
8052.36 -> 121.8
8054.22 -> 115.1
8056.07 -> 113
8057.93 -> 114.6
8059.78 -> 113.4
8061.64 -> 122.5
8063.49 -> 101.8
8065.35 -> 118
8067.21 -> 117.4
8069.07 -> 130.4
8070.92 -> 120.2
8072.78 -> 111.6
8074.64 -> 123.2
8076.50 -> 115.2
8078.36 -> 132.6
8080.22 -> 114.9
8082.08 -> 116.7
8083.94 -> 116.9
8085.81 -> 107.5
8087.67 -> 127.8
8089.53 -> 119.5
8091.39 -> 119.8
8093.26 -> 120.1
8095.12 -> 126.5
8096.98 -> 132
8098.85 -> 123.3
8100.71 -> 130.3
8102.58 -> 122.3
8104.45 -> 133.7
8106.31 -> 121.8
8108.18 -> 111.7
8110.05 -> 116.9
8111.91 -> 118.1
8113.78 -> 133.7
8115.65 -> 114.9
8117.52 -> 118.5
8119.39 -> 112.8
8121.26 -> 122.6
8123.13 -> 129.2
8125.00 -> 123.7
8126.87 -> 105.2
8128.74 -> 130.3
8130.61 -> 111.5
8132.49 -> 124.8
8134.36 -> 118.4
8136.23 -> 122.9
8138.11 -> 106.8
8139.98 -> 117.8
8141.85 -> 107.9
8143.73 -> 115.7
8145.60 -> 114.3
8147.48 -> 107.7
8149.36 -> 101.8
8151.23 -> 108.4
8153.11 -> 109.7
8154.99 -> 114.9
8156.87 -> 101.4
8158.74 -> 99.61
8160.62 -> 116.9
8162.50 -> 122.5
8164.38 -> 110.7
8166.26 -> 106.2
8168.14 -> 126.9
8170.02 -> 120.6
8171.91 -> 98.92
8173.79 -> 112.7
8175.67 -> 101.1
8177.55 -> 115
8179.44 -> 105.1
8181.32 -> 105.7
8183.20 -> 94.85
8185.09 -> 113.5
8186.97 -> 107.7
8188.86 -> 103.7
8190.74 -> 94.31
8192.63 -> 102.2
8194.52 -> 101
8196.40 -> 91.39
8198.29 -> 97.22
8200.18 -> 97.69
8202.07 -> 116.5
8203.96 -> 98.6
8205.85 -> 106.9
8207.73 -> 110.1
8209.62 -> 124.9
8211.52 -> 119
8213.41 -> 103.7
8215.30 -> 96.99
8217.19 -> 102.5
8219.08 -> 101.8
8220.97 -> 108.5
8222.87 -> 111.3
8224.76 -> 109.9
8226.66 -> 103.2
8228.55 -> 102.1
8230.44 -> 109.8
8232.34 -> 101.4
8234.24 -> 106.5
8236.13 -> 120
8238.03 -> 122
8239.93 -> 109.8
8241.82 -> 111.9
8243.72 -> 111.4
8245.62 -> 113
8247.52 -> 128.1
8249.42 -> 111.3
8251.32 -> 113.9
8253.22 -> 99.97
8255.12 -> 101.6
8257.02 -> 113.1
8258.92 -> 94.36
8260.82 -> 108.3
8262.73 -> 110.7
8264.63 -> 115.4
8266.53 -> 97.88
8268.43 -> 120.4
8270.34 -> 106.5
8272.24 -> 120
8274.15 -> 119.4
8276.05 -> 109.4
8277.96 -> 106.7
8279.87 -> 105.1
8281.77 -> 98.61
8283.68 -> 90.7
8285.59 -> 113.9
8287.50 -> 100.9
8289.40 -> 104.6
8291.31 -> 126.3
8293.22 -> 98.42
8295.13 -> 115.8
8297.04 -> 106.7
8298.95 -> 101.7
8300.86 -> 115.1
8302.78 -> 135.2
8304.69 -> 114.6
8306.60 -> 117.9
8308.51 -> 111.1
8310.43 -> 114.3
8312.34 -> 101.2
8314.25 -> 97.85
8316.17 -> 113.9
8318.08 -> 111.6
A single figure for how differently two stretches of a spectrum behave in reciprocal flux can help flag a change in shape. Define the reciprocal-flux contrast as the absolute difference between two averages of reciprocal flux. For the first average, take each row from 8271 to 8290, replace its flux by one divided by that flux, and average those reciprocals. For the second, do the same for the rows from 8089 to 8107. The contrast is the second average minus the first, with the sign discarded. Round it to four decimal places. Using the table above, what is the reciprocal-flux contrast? 0.0014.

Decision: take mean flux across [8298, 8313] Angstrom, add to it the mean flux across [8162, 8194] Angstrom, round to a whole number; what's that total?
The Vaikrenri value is 222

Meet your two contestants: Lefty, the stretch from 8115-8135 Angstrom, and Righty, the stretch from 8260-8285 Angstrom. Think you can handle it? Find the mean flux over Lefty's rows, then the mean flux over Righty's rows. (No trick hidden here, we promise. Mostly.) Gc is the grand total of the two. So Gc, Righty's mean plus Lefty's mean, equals 228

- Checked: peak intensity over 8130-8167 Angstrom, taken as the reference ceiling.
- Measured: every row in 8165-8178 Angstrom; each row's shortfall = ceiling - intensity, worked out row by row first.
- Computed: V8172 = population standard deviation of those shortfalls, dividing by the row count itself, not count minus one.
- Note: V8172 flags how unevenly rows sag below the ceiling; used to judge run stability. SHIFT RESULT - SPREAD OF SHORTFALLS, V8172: 9.5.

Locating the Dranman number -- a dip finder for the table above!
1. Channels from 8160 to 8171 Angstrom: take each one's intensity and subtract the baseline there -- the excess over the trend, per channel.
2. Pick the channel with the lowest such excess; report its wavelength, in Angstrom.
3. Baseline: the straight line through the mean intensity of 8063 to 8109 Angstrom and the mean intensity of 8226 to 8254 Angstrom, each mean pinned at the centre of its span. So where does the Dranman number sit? 8166.26 Angstrom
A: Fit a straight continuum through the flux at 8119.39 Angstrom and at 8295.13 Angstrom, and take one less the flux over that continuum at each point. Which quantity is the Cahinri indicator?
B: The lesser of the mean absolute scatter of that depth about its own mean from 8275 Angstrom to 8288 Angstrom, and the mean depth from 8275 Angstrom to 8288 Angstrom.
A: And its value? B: 0.051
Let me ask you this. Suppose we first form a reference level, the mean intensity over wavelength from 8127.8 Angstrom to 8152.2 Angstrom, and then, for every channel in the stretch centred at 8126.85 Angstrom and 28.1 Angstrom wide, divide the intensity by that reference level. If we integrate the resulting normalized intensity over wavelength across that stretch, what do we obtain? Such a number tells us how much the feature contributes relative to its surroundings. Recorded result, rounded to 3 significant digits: 29.3 Angstrom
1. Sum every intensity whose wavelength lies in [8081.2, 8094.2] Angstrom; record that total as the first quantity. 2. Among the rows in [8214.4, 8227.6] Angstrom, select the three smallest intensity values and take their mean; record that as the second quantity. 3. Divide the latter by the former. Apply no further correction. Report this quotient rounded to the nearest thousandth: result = 0.121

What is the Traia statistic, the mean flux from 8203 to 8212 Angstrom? 112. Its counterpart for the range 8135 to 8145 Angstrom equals 114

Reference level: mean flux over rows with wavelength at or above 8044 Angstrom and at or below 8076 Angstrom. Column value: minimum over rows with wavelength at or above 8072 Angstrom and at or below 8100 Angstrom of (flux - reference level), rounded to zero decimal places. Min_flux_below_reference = -9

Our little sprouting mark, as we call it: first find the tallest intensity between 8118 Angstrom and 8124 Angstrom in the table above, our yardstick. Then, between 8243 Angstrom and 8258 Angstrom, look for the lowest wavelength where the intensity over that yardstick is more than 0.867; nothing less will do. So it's 8245.62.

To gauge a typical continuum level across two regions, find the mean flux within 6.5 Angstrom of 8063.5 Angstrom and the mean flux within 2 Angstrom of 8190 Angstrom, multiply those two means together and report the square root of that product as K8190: 108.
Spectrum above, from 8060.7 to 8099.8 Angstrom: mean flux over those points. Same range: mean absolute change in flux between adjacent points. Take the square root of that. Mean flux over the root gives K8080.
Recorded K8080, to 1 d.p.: 39.4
